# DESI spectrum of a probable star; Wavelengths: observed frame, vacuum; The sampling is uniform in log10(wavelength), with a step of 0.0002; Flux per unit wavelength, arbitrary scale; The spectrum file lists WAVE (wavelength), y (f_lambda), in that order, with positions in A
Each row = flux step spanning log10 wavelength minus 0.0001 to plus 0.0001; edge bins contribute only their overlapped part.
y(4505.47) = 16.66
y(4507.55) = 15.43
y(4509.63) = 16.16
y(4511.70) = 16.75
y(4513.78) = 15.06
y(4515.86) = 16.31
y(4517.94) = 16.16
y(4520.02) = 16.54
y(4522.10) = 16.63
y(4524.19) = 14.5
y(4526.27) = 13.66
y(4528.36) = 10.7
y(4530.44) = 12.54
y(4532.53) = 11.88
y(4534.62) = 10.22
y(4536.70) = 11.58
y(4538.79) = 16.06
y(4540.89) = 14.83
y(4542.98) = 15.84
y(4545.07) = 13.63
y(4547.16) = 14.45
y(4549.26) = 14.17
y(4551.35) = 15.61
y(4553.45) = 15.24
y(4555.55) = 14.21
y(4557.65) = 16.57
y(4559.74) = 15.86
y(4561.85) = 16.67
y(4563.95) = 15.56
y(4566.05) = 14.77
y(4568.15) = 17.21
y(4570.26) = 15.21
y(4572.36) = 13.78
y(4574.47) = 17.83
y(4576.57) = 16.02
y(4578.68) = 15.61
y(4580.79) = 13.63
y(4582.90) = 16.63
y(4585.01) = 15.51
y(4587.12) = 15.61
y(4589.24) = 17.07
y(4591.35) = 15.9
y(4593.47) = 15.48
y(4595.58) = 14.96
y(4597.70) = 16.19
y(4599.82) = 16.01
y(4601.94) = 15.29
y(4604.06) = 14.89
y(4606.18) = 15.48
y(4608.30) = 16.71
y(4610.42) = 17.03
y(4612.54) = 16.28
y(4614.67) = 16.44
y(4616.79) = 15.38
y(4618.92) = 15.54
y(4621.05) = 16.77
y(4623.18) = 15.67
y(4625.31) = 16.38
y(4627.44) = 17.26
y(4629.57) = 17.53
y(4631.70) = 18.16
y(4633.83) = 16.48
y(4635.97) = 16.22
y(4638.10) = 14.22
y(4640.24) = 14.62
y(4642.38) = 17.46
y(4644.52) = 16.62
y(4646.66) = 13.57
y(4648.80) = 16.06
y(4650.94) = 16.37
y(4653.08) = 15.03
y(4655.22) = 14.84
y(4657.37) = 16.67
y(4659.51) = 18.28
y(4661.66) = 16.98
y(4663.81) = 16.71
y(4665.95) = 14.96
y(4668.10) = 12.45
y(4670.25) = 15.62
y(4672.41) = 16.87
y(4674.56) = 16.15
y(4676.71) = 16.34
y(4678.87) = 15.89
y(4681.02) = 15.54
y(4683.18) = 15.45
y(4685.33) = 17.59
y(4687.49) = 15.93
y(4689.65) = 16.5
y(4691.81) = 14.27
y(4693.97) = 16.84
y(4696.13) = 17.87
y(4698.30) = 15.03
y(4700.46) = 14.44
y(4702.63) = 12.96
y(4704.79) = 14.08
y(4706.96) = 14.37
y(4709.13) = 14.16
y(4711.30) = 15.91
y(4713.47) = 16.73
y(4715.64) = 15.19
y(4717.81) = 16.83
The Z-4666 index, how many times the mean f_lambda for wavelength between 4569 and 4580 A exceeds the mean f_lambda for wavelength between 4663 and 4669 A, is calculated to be 1.07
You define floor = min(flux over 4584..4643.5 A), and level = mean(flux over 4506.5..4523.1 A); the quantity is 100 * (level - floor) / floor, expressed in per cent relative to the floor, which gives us 13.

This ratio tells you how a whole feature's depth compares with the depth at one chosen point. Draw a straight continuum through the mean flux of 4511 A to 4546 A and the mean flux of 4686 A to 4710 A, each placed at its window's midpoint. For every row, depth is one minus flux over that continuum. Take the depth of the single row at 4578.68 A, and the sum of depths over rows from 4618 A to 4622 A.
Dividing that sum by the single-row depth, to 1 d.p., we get 2.6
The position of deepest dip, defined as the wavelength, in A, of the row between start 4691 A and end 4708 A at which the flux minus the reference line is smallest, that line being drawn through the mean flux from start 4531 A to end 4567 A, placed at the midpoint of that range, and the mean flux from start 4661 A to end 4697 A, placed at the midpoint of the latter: 4702.63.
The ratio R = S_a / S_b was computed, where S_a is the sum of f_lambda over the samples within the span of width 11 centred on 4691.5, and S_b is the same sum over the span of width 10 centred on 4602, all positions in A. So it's 1.05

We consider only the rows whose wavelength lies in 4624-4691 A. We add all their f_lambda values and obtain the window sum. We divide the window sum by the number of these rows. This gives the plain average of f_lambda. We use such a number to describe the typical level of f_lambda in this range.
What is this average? 16.1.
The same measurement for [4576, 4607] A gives 15.6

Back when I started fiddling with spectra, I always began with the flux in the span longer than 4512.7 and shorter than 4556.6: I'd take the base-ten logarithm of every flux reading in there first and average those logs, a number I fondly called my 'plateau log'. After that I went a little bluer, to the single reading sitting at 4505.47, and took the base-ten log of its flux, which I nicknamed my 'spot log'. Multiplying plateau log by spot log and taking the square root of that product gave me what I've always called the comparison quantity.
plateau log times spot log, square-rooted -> 1.186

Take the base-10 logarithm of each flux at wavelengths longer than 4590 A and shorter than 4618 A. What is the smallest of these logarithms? 1.17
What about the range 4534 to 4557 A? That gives 1.01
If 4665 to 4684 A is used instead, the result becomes 1.10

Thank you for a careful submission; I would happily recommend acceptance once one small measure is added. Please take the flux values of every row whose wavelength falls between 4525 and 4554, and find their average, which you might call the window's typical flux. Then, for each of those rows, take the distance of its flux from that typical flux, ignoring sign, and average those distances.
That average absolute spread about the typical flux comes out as 1.58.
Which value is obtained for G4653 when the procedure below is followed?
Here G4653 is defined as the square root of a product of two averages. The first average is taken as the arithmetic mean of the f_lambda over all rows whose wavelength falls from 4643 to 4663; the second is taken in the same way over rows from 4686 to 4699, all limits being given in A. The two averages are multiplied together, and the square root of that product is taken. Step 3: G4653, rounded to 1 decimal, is 16.1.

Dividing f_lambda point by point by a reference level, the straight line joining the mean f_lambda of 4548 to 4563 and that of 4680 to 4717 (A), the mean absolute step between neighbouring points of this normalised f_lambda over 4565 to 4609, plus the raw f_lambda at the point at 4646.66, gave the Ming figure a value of 13.7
